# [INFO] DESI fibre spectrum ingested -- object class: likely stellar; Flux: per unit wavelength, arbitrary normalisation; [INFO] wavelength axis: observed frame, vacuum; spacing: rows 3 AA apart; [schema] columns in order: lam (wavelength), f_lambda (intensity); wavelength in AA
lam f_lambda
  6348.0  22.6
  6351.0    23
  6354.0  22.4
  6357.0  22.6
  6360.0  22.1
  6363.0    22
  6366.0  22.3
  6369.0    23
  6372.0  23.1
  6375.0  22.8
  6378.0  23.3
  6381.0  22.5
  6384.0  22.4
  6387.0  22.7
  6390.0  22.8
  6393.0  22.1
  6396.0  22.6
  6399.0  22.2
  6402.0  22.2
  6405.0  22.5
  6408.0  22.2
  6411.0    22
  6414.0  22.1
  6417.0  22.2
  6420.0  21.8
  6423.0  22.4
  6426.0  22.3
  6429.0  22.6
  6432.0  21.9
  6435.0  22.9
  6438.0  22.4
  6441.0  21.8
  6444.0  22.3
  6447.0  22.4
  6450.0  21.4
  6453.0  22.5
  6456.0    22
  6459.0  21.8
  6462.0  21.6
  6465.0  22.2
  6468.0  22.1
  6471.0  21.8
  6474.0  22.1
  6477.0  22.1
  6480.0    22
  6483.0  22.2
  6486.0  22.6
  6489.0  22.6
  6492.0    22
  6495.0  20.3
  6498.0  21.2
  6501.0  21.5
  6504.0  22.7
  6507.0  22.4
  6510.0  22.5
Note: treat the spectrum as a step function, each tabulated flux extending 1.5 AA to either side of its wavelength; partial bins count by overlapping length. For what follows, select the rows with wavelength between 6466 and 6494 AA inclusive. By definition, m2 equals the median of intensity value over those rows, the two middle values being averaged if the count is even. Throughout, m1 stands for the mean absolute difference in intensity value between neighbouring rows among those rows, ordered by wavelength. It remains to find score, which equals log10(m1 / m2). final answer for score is -1.97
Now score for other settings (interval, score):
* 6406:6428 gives -1.95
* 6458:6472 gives -1.86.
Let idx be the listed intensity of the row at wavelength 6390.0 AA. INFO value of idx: 22.8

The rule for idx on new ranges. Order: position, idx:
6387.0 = 22.7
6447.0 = 22.4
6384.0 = 22.4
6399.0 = 22.2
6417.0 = 22.2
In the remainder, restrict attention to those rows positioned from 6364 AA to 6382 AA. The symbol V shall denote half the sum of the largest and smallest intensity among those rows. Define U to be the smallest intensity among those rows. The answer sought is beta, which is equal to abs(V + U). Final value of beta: 45.1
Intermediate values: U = 22.3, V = 22.8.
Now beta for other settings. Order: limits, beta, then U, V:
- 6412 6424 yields 43.9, 21.8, 22.1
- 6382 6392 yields 45.0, 22.4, 22.6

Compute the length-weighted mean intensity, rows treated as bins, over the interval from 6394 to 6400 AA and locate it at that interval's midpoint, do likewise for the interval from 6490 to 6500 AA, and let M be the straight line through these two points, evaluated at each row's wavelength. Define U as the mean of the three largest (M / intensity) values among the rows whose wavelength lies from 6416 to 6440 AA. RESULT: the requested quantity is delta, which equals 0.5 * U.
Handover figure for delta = 0.503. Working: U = 1.01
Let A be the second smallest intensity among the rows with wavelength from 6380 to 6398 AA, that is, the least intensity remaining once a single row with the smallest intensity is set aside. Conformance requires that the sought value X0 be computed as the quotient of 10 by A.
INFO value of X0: 0.446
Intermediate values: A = 22.4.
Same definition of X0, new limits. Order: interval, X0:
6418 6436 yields 0.457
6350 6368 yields 0.452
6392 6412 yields 0.452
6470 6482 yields 0.455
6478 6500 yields 0.472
